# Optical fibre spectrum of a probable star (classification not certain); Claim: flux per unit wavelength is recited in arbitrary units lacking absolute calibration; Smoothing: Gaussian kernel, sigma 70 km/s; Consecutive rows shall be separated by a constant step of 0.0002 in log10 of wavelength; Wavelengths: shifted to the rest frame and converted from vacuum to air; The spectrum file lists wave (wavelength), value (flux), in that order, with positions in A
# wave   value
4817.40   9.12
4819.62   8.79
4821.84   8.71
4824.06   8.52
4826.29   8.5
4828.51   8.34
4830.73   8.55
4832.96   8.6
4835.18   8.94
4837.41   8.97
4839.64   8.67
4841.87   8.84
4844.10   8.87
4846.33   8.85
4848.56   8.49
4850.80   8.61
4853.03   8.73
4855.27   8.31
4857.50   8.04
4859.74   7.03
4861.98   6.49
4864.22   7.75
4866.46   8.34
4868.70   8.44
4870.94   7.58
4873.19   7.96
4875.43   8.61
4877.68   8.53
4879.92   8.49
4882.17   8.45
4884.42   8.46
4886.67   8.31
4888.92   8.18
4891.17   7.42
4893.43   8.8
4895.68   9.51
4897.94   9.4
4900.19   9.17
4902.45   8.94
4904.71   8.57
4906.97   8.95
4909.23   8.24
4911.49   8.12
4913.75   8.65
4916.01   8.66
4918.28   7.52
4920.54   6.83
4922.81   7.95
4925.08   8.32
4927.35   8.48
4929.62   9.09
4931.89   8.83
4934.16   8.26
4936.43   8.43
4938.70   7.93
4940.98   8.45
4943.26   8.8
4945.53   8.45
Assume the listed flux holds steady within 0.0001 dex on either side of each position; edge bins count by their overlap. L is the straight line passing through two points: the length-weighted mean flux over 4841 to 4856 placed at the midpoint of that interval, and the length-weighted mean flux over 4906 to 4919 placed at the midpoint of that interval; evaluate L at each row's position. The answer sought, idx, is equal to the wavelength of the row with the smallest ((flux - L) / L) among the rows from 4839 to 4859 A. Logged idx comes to 4857.50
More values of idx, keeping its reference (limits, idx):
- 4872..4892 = 4891.17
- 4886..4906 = 4891.17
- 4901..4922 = 4920.54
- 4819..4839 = 4828.51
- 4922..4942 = 4922.81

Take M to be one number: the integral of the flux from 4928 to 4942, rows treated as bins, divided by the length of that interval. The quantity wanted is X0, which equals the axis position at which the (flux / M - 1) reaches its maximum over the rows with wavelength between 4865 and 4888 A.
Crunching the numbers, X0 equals 4875.43 A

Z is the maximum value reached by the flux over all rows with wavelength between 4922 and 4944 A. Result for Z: 9.09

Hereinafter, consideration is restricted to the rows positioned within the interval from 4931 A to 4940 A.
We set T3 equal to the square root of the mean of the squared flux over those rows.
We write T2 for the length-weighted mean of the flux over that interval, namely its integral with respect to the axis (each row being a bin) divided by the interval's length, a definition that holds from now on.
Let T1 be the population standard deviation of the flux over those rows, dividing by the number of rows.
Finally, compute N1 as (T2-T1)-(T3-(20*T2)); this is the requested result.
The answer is 167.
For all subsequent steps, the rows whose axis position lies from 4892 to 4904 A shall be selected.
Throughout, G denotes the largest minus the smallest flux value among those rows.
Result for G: 0.7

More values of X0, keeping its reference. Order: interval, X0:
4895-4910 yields 4895.68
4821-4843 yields 4837.41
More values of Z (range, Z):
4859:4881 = 8.61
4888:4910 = 9.51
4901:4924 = 8.95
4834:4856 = 8.97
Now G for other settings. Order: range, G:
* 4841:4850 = 0.4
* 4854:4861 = 1.3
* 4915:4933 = 2.3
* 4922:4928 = 0.5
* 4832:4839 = 0.4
